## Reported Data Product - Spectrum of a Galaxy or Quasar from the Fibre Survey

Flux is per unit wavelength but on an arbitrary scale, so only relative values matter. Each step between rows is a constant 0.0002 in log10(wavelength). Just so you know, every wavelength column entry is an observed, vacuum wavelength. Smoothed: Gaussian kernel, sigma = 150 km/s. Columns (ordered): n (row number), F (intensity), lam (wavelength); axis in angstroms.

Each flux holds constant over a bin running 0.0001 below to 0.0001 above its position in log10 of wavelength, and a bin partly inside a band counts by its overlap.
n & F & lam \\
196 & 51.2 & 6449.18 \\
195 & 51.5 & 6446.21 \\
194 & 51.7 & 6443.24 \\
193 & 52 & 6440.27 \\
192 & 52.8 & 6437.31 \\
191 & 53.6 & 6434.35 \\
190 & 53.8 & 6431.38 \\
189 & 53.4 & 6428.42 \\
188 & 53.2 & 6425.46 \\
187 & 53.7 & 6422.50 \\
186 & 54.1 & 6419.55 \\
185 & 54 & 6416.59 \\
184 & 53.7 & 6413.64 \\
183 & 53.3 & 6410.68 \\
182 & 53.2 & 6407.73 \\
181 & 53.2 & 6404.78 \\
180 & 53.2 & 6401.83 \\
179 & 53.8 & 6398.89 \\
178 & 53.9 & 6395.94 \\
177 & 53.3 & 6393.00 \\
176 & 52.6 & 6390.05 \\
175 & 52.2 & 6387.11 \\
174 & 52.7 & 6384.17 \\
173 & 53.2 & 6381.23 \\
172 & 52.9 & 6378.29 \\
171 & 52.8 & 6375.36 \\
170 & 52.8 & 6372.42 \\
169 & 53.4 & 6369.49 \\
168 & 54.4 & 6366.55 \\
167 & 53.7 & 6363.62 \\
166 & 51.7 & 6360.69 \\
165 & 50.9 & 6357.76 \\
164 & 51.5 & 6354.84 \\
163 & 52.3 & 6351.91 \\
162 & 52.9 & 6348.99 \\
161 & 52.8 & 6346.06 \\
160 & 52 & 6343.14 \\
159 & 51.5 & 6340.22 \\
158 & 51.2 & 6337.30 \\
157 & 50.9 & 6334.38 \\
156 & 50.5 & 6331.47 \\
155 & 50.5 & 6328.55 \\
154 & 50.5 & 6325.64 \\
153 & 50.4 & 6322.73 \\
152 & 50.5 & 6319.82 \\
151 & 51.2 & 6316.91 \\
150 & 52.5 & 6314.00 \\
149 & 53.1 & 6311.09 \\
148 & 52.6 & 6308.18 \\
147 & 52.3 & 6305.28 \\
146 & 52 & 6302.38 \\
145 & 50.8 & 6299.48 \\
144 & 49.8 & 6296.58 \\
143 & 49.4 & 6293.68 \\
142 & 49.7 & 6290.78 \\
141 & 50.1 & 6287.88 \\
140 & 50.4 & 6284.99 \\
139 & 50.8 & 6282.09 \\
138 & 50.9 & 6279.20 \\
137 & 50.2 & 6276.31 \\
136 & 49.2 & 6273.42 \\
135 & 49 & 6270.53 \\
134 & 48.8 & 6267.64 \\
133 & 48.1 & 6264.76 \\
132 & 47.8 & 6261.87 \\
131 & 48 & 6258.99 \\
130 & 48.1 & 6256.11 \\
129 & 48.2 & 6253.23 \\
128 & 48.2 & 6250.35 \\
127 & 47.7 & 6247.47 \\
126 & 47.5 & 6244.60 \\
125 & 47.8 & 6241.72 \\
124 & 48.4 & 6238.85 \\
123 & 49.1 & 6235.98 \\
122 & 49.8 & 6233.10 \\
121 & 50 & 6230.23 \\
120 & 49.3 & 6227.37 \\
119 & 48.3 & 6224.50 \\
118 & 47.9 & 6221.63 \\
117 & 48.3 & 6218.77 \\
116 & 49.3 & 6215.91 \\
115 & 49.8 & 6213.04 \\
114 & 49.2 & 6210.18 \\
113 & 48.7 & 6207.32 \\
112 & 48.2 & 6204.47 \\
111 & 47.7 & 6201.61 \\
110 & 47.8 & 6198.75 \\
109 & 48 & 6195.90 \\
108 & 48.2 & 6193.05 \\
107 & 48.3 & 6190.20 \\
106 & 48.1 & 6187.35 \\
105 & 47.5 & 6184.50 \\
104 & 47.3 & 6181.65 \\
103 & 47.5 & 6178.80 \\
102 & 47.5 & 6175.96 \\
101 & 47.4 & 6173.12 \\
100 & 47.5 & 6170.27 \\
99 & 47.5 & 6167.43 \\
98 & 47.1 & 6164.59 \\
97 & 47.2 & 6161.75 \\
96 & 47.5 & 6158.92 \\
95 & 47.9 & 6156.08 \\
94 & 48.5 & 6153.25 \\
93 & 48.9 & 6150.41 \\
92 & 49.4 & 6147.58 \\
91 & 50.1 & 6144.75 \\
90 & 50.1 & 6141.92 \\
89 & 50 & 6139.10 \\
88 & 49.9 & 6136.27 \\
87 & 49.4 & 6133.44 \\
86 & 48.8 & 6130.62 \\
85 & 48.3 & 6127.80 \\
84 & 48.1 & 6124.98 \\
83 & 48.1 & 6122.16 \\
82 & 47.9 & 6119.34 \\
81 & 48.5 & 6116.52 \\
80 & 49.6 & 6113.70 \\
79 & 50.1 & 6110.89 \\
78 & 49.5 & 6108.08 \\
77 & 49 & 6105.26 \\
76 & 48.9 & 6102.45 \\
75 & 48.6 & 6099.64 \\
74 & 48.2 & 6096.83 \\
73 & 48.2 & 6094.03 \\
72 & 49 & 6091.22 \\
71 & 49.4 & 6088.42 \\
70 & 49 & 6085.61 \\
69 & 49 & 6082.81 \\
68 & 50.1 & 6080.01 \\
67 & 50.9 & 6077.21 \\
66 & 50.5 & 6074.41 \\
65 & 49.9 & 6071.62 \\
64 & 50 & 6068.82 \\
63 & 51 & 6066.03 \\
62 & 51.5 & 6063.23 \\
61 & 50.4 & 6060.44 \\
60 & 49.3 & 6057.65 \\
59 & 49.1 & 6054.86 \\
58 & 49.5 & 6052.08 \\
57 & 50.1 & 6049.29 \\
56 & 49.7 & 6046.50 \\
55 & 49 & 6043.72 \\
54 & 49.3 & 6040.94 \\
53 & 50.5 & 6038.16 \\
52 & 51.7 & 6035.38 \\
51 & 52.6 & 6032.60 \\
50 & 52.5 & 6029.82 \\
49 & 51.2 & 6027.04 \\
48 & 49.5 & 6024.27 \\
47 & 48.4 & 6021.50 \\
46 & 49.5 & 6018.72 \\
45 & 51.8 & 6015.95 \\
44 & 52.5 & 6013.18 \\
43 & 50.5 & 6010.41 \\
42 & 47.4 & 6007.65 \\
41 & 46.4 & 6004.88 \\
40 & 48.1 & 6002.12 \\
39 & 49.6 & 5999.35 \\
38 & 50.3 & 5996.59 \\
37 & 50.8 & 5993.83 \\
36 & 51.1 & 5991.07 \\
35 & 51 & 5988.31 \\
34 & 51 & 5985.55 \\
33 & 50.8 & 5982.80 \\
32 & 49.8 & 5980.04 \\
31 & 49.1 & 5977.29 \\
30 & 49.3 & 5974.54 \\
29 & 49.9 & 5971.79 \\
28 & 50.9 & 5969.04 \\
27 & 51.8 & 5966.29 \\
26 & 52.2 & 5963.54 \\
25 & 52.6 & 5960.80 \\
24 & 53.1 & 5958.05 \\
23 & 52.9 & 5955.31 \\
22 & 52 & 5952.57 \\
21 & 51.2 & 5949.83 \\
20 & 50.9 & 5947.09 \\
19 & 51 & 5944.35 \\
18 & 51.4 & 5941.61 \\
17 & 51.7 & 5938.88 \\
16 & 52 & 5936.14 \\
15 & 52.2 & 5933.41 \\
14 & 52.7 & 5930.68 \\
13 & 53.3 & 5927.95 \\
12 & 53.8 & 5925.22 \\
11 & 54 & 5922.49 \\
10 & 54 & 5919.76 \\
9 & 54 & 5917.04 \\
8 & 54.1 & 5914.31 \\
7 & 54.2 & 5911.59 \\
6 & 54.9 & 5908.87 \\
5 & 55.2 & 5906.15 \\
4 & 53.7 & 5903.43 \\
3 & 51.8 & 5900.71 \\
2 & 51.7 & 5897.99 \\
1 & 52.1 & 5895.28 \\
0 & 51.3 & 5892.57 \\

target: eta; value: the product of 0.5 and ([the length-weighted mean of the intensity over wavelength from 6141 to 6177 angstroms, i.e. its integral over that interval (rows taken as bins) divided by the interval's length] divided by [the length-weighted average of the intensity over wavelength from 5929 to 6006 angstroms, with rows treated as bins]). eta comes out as 0.473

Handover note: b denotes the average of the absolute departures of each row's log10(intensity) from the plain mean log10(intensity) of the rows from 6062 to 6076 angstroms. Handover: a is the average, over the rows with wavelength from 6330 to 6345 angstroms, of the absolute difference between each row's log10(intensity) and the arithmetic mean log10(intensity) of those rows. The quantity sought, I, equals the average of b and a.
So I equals 0.0041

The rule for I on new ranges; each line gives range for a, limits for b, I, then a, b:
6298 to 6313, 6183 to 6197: 0.0035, 0.0051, 0.002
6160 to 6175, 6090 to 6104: 0.0021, 0.0014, 0.003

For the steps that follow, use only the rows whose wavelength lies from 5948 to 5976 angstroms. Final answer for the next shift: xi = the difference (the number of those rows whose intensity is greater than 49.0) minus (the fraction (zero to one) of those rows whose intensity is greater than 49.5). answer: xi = 9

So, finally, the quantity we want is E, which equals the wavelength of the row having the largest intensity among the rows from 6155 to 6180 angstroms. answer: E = 6156.08 angstroms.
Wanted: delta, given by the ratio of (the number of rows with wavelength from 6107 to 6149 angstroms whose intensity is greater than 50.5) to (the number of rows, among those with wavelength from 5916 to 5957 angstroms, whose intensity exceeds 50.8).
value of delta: 0.0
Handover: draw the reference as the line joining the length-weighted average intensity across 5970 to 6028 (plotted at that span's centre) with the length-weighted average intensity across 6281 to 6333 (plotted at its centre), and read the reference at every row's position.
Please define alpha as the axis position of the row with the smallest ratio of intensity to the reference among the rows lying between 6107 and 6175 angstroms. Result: 6164.59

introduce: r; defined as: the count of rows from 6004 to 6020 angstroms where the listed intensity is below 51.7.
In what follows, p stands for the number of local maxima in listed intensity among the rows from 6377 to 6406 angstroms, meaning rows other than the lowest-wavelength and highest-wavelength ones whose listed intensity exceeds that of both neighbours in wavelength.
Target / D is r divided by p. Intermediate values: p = 2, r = 4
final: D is 2.0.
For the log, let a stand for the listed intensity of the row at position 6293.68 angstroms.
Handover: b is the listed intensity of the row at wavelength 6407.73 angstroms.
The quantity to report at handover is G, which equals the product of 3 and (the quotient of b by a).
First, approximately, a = 49.4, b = 53.2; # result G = 3.2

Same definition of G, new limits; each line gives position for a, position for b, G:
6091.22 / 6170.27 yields 2.9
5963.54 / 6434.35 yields 3.1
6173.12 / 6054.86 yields 3.1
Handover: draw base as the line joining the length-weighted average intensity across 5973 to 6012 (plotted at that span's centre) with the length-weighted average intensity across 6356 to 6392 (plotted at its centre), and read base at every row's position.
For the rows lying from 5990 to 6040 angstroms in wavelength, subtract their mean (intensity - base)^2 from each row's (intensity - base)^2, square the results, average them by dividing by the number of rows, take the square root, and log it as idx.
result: 3.1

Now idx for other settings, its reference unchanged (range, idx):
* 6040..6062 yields 0.4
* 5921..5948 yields 7.4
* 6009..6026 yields 2.5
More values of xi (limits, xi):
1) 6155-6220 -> 3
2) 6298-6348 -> 16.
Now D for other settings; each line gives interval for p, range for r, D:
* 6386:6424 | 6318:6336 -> 3.0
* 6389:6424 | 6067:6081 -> 2.5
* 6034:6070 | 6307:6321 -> 1.0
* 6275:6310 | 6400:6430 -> 0.0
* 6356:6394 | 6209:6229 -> 3.5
